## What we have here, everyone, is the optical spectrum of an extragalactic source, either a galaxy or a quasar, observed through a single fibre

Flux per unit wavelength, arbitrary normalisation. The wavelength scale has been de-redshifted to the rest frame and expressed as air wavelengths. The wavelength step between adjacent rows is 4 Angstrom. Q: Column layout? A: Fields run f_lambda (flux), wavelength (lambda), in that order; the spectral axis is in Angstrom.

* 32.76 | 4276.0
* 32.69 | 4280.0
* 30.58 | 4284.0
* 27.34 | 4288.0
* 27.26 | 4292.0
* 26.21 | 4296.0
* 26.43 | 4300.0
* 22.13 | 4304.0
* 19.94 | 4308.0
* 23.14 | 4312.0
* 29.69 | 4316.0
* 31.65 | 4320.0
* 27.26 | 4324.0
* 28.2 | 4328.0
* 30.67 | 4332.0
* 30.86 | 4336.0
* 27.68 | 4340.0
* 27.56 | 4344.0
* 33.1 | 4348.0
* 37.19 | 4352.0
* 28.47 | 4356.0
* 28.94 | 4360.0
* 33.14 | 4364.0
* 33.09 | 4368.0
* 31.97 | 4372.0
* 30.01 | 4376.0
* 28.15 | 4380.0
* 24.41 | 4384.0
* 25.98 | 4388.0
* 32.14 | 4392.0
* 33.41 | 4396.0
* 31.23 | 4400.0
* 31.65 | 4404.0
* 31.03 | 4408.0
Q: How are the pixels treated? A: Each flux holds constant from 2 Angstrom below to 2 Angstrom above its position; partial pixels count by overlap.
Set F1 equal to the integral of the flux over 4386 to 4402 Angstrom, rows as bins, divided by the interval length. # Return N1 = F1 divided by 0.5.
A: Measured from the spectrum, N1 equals 61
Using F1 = 31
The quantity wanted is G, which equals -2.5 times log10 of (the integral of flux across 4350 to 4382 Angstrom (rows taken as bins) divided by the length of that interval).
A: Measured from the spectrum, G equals -3.74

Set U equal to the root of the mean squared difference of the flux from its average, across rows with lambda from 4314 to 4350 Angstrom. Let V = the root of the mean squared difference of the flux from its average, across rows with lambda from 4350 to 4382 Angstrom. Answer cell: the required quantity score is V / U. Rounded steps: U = 1.96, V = 2.9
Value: 1.48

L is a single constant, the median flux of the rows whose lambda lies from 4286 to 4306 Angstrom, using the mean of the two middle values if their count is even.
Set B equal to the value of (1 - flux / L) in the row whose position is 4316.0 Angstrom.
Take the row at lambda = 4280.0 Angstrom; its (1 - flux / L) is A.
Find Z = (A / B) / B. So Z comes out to -16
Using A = -0.2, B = -0.12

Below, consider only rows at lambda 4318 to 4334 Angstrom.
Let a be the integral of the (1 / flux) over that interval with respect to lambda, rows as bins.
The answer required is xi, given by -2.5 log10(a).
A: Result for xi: 0.7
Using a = 0.5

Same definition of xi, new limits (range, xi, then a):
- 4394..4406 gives 1.1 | 0.4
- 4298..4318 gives 0.2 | 0.8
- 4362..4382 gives 0.5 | 0.6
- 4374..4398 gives 0.2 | 0.8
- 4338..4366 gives 0.1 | 0.9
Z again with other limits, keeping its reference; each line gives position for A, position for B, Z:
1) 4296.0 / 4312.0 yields 1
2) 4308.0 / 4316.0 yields 16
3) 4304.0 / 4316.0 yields 11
